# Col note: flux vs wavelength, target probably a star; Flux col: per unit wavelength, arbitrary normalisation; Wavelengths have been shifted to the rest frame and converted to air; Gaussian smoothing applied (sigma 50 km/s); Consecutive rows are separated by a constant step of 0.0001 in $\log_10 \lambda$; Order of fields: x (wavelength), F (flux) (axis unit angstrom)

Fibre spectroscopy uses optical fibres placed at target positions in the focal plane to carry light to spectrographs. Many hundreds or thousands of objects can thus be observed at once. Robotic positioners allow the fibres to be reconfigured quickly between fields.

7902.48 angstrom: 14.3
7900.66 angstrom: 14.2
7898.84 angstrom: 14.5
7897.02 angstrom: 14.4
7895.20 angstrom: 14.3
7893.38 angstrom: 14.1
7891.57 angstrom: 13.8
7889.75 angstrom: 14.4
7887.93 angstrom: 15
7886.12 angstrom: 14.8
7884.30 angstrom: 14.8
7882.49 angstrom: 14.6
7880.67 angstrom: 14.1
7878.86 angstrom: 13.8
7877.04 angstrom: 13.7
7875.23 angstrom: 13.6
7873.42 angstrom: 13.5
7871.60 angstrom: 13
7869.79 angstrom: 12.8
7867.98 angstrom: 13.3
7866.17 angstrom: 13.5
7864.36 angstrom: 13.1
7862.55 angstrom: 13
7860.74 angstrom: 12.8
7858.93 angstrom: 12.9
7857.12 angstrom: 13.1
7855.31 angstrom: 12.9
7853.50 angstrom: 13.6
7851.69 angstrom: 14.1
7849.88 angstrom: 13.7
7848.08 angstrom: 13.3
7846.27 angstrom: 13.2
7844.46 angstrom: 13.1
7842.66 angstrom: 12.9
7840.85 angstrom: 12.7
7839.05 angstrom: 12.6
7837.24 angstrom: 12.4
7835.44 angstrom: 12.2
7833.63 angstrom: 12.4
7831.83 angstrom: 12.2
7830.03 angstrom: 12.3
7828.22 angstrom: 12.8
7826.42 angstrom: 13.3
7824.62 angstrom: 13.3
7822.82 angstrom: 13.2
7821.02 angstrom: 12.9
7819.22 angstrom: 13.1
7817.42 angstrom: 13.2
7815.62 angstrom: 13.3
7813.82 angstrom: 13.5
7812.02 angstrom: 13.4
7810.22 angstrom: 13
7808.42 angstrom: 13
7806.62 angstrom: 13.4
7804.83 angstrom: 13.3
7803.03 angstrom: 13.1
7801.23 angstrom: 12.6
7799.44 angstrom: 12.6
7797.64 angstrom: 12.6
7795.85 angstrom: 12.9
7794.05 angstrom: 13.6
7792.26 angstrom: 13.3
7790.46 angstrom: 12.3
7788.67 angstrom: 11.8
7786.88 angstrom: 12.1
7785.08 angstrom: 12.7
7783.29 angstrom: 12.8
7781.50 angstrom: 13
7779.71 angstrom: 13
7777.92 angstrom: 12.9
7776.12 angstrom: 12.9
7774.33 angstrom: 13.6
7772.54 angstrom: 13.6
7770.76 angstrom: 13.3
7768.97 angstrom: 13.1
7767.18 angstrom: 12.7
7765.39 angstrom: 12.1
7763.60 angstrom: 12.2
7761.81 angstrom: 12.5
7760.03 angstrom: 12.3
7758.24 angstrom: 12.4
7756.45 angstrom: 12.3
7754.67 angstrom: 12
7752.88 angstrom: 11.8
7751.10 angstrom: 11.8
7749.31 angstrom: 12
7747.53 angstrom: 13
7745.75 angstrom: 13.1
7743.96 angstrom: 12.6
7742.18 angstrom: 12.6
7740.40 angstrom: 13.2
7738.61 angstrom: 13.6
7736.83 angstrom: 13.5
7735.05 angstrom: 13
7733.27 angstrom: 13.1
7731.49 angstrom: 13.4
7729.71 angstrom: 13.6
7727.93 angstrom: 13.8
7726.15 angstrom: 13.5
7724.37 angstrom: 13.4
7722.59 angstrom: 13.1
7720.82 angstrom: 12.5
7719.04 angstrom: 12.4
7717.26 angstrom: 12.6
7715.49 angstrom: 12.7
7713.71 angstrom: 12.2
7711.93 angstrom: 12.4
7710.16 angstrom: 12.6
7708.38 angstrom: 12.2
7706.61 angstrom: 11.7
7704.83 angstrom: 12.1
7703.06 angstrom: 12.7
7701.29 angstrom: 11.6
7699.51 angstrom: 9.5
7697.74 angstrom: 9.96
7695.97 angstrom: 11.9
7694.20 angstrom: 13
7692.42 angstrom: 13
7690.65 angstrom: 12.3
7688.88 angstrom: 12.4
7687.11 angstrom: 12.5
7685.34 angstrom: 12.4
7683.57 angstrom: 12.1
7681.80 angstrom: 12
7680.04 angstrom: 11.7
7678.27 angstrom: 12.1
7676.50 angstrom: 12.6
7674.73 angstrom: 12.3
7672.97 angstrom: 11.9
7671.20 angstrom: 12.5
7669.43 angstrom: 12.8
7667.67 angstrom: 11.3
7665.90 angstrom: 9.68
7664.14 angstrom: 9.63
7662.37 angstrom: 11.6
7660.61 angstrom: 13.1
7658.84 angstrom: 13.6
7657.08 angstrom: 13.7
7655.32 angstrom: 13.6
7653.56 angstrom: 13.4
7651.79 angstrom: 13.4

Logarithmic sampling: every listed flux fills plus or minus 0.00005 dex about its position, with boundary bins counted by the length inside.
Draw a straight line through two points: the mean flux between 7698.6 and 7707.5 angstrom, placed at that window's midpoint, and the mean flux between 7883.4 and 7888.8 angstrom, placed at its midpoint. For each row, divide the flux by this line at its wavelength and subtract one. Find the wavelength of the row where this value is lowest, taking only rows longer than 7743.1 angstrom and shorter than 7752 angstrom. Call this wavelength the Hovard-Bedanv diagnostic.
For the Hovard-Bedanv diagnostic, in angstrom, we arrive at 7751.10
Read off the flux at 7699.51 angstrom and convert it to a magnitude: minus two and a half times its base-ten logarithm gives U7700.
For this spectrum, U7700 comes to -2.44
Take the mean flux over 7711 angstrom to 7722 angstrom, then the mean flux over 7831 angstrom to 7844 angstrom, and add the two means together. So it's 25.0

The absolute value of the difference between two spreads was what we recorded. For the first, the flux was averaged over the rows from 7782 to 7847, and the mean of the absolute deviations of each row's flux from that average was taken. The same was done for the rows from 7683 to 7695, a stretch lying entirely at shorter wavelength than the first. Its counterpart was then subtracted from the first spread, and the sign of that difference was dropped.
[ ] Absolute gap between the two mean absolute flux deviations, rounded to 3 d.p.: 0.104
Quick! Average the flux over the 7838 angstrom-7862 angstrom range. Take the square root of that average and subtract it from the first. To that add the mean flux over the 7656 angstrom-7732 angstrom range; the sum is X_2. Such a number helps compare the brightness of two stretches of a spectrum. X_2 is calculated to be 21.8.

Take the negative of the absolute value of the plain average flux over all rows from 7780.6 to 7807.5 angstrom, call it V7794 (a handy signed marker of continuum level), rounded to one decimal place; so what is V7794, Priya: -12.8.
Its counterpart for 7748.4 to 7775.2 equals -12.5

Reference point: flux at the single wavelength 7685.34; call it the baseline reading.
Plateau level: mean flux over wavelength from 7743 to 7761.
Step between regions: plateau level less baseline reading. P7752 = -0.07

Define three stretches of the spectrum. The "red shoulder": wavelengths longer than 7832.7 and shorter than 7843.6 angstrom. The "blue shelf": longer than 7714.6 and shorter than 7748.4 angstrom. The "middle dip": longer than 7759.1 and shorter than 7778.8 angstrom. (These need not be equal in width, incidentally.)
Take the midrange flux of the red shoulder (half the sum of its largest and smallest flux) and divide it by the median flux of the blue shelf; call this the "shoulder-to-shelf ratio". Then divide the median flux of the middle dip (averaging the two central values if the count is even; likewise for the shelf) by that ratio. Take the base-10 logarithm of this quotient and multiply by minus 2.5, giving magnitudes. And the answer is -2.82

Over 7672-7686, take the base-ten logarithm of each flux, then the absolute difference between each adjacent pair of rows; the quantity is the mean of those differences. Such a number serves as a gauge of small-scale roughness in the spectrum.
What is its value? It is 0.012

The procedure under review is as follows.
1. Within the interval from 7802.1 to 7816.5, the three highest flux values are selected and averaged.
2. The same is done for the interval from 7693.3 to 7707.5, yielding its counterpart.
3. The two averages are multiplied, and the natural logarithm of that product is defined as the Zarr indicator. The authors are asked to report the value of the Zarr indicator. 5.13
